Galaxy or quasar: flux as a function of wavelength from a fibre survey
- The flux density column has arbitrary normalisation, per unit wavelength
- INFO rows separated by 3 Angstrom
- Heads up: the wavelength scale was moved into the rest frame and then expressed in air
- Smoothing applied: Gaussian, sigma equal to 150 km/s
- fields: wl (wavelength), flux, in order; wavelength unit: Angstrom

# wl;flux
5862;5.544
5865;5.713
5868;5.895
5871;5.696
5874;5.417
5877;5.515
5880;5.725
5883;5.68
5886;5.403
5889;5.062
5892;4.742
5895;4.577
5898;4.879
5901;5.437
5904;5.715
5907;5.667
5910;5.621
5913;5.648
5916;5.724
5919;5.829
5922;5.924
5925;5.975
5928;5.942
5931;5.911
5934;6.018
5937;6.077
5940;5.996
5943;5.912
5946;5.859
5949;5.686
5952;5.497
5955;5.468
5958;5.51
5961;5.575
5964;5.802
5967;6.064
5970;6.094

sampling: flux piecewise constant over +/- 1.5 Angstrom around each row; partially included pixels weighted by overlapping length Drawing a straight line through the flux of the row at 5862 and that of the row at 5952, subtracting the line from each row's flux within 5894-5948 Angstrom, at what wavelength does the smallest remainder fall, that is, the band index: 5895 Angstrom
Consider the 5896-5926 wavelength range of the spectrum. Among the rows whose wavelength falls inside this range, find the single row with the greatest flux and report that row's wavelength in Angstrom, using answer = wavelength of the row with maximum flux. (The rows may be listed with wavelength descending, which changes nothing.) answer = 5925 Angstrom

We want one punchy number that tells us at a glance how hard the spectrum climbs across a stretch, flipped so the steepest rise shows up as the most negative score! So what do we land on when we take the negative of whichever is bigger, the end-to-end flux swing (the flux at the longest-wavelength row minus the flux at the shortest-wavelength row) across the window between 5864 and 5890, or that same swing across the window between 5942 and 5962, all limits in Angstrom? 0.34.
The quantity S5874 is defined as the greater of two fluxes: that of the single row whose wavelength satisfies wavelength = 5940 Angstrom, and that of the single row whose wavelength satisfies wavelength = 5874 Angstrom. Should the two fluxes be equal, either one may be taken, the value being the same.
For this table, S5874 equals 6.00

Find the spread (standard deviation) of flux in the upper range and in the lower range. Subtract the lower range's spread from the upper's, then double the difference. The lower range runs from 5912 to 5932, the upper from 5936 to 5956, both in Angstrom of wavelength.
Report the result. 0.2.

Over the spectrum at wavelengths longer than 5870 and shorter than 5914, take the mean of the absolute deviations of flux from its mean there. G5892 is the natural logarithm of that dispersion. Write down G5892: -1.19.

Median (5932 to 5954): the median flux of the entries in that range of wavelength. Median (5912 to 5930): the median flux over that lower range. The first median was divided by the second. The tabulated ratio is 1.01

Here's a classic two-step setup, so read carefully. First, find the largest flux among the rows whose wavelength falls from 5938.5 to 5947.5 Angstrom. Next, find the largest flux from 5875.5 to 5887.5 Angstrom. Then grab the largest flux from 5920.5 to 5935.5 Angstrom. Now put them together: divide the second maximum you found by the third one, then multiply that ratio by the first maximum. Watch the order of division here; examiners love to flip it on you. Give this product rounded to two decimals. 5.70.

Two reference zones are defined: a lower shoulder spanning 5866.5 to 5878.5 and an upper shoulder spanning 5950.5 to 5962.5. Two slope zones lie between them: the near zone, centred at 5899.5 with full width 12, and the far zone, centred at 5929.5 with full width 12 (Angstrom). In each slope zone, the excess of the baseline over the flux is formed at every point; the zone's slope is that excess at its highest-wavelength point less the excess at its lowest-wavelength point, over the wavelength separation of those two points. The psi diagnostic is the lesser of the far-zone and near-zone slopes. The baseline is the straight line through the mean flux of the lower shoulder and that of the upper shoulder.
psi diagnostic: -0.128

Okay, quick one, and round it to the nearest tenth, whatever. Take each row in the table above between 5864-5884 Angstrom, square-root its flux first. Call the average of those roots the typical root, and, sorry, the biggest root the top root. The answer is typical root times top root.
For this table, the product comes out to 5.8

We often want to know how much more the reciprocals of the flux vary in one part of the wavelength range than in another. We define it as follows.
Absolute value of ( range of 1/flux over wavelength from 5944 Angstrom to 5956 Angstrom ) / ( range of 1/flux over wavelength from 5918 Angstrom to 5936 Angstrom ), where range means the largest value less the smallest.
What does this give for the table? 2.3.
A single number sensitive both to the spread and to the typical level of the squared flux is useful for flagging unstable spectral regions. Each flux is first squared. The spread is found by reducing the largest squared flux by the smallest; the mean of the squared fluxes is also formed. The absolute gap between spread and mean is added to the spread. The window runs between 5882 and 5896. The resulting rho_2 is 26.1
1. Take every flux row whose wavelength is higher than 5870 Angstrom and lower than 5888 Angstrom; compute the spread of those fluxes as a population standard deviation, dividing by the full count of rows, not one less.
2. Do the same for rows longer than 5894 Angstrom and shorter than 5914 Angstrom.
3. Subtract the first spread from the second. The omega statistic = 0.28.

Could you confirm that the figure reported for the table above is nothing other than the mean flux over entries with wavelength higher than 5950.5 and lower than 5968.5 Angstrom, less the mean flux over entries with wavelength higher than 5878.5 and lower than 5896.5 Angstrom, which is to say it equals 0.5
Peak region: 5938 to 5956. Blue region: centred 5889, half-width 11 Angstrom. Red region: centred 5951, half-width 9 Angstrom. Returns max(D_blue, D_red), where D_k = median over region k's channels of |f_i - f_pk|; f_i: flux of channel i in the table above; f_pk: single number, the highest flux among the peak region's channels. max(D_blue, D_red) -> 0.93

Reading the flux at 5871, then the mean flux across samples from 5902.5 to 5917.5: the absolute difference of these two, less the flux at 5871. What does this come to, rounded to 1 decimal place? -5.7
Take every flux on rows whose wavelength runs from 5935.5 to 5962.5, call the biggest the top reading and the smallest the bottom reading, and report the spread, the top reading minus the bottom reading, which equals 0.61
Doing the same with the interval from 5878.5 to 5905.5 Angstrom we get 1.15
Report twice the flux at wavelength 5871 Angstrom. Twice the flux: 11.4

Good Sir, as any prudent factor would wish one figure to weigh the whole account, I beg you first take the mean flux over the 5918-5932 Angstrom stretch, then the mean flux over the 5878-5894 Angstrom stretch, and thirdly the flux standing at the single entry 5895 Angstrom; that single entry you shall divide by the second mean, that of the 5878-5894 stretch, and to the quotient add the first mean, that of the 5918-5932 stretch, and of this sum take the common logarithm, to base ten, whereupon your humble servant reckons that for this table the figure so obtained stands 0.831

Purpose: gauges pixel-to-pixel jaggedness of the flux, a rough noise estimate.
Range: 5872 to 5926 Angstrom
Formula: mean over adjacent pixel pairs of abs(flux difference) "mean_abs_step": 0.18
